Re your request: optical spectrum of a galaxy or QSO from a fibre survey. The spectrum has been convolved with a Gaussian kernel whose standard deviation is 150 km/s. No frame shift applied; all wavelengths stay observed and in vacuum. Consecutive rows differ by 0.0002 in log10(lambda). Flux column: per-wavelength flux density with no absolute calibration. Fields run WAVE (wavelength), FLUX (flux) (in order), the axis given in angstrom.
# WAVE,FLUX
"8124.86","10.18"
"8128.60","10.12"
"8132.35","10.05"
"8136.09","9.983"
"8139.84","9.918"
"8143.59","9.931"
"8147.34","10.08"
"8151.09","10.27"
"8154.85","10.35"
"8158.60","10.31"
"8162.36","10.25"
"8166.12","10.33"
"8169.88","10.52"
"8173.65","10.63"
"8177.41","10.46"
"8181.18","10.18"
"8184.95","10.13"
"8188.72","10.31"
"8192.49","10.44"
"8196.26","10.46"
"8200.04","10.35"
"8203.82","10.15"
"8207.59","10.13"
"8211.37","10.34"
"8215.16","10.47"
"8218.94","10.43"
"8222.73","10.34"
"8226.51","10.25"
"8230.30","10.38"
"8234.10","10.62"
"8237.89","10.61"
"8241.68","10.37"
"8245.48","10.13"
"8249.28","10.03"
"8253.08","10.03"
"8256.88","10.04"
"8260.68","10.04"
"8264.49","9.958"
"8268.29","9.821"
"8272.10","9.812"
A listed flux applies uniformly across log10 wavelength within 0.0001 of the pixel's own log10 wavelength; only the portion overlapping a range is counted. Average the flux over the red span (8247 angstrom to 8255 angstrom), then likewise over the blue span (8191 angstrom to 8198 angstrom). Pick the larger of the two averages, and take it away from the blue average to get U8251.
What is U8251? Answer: 0.00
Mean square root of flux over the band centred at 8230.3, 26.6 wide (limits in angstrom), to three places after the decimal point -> 3.229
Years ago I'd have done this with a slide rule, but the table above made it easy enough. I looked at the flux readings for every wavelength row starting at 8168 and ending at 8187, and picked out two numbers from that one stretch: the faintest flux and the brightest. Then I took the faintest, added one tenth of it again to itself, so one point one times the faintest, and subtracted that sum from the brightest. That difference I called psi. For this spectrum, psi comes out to -0.51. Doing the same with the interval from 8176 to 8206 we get -0.68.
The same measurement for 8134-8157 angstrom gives -0.56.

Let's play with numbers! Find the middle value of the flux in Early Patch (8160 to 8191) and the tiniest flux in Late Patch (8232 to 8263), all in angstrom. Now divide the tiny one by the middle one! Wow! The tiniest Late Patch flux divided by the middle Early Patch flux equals 0.97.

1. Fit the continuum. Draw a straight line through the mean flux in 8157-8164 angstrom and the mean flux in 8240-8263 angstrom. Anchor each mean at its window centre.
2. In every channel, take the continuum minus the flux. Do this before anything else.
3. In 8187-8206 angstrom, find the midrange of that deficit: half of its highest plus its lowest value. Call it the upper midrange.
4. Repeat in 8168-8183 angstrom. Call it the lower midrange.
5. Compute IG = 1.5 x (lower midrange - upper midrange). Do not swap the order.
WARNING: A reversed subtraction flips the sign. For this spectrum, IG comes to -0.1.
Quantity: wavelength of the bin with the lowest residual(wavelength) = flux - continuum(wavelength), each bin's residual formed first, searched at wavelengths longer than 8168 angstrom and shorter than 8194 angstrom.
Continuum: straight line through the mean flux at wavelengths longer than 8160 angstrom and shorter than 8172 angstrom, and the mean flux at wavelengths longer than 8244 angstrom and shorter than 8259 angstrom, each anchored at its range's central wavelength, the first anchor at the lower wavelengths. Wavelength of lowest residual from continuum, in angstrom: 8184.95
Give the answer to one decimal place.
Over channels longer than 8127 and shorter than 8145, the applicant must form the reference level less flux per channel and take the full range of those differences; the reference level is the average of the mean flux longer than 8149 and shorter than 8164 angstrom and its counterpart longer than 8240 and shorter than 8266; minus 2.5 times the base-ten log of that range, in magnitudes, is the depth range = 1.7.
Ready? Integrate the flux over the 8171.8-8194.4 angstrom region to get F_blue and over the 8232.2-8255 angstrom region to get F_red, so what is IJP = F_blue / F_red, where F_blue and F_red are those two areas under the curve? 1.00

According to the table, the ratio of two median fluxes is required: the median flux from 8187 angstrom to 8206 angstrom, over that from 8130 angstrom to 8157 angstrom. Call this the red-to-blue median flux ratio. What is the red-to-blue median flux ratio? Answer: 1.03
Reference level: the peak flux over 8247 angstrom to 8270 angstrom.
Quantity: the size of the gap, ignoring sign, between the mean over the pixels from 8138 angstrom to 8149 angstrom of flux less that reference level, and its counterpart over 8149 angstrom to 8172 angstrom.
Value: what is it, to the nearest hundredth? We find 0.36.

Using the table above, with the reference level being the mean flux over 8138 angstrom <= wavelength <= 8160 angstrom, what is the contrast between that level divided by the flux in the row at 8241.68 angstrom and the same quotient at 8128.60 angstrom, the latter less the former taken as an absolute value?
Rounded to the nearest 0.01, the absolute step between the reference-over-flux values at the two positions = 0.02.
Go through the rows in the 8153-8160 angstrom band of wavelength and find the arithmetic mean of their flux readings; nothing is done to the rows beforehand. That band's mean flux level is 10.3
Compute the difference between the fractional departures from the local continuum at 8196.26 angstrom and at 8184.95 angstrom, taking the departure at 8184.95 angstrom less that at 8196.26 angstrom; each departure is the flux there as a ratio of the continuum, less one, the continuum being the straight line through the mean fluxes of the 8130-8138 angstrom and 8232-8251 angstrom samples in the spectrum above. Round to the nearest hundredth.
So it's -0.03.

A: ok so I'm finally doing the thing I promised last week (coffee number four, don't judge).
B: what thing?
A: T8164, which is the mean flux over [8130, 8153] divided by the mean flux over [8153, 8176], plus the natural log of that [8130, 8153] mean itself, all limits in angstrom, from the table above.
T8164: 3.272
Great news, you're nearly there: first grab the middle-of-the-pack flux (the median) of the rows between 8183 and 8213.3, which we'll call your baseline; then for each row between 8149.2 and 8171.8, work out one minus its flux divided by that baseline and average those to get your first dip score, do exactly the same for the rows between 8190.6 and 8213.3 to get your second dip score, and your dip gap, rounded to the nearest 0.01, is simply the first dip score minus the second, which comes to 0.00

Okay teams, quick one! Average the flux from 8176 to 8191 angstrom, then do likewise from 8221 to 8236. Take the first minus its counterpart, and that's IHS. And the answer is -0.13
